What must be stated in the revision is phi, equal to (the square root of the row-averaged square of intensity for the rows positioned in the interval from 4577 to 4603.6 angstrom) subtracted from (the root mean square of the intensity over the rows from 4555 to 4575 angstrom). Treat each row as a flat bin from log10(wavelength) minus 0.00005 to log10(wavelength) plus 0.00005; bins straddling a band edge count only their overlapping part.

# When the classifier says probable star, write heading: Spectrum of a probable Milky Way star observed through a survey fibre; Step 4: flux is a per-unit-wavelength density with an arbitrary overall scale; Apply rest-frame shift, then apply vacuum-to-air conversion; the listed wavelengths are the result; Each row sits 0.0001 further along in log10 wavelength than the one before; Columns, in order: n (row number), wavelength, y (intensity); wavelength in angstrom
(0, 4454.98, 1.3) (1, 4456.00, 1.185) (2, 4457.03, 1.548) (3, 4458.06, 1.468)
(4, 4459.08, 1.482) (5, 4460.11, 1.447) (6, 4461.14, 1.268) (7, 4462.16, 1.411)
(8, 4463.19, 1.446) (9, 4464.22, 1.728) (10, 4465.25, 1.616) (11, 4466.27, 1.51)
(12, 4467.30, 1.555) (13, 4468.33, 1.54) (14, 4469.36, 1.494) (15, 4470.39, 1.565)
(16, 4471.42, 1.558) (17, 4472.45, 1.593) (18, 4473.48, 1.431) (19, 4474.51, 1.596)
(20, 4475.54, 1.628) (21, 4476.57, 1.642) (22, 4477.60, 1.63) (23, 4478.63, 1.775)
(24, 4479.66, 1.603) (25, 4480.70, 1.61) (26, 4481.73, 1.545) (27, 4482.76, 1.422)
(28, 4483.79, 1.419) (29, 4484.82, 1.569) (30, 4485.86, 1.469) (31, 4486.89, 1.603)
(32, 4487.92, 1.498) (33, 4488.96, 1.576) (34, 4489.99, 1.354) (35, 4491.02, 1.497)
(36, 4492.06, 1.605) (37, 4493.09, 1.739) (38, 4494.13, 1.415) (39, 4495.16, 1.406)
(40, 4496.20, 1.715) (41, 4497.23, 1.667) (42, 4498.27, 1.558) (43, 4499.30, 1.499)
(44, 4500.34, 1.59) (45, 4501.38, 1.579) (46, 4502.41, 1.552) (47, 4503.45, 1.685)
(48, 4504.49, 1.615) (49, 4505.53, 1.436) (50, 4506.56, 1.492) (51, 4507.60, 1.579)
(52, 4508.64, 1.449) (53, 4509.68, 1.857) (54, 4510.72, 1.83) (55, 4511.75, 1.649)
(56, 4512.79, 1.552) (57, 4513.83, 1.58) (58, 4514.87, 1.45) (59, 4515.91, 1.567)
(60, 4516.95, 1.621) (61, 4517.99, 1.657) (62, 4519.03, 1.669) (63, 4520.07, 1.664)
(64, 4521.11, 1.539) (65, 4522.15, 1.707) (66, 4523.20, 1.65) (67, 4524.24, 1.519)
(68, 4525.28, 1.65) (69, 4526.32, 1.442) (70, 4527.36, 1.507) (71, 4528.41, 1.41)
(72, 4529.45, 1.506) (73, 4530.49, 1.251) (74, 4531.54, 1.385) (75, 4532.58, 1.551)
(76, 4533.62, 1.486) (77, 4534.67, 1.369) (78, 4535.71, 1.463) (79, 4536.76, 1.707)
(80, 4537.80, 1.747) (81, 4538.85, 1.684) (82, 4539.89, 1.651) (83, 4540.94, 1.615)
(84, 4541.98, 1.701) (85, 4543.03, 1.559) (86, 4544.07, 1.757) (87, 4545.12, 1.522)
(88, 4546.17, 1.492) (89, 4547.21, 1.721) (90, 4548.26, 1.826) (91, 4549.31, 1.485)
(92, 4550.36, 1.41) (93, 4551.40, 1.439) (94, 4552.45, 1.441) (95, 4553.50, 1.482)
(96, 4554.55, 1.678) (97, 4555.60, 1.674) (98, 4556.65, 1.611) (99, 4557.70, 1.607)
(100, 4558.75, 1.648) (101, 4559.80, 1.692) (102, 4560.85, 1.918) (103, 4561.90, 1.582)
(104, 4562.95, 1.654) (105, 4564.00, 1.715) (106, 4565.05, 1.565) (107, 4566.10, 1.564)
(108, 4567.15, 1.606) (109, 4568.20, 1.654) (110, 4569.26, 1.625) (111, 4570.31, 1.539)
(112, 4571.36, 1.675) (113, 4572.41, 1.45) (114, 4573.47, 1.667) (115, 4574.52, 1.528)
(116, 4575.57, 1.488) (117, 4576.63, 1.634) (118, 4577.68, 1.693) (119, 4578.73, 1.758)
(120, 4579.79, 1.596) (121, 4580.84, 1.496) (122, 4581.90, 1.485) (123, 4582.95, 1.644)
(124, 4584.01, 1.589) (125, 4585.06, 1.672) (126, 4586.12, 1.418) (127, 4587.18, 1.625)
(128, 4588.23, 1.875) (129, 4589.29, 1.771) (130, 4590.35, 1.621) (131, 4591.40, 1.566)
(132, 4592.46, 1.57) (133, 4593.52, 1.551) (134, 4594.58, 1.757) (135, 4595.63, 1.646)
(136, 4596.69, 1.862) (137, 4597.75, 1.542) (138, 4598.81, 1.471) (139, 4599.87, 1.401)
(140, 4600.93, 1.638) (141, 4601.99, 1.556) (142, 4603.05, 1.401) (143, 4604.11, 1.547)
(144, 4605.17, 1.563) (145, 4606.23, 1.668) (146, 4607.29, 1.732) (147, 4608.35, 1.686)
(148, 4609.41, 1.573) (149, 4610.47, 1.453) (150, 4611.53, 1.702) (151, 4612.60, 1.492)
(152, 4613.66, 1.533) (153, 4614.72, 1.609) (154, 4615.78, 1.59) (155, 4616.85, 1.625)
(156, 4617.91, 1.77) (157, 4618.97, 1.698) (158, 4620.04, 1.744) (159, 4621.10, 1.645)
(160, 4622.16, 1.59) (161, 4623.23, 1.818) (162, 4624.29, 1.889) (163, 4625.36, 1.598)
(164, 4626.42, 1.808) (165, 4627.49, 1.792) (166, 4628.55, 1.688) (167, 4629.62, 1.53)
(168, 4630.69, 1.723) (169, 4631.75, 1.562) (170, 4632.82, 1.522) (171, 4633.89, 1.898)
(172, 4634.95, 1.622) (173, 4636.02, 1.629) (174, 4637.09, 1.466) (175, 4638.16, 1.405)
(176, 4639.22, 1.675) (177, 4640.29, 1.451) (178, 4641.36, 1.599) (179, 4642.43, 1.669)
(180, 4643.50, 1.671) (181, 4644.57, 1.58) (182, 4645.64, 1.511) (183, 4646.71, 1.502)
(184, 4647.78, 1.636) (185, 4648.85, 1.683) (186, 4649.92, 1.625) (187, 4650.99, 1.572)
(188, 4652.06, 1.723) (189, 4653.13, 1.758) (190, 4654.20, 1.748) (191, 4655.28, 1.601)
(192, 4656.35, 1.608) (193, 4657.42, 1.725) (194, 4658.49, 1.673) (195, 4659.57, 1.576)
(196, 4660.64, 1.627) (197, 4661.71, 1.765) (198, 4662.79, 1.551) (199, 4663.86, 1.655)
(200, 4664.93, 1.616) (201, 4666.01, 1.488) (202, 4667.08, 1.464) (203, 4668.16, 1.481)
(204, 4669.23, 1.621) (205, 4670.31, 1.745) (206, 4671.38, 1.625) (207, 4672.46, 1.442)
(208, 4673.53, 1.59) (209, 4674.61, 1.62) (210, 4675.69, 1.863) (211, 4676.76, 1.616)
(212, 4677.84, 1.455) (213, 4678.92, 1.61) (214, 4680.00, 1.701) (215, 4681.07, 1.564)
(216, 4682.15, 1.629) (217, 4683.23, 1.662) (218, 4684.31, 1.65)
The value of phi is 0.02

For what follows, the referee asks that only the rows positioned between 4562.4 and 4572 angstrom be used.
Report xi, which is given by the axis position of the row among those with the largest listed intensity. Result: 4564.00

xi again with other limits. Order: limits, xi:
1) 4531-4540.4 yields 4537.80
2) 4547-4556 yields 4548.26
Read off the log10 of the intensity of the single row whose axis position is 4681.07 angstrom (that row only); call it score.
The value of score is 0.194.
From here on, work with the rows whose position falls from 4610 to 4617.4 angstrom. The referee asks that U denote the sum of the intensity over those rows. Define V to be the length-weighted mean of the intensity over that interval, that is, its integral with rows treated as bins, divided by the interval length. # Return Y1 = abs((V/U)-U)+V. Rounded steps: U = 11.0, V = 1.57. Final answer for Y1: 12.4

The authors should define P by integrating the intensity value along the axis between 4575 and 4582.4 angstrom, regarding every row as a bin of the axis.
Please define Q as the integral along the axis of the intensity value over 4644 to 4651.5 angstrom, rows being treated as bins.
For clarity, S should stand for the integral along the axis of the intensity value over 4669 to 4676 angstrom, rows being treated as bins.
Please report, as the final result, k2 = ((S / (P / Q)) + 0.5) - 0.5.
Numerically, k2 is 11.6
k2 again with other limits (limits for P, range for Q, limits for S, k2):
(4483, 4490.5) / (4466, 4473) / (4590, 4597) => 11.1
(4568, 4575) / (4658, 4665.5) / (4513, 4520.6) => 13.4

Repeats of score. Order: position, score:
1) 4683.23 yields 0.221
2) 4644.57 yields 0.199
